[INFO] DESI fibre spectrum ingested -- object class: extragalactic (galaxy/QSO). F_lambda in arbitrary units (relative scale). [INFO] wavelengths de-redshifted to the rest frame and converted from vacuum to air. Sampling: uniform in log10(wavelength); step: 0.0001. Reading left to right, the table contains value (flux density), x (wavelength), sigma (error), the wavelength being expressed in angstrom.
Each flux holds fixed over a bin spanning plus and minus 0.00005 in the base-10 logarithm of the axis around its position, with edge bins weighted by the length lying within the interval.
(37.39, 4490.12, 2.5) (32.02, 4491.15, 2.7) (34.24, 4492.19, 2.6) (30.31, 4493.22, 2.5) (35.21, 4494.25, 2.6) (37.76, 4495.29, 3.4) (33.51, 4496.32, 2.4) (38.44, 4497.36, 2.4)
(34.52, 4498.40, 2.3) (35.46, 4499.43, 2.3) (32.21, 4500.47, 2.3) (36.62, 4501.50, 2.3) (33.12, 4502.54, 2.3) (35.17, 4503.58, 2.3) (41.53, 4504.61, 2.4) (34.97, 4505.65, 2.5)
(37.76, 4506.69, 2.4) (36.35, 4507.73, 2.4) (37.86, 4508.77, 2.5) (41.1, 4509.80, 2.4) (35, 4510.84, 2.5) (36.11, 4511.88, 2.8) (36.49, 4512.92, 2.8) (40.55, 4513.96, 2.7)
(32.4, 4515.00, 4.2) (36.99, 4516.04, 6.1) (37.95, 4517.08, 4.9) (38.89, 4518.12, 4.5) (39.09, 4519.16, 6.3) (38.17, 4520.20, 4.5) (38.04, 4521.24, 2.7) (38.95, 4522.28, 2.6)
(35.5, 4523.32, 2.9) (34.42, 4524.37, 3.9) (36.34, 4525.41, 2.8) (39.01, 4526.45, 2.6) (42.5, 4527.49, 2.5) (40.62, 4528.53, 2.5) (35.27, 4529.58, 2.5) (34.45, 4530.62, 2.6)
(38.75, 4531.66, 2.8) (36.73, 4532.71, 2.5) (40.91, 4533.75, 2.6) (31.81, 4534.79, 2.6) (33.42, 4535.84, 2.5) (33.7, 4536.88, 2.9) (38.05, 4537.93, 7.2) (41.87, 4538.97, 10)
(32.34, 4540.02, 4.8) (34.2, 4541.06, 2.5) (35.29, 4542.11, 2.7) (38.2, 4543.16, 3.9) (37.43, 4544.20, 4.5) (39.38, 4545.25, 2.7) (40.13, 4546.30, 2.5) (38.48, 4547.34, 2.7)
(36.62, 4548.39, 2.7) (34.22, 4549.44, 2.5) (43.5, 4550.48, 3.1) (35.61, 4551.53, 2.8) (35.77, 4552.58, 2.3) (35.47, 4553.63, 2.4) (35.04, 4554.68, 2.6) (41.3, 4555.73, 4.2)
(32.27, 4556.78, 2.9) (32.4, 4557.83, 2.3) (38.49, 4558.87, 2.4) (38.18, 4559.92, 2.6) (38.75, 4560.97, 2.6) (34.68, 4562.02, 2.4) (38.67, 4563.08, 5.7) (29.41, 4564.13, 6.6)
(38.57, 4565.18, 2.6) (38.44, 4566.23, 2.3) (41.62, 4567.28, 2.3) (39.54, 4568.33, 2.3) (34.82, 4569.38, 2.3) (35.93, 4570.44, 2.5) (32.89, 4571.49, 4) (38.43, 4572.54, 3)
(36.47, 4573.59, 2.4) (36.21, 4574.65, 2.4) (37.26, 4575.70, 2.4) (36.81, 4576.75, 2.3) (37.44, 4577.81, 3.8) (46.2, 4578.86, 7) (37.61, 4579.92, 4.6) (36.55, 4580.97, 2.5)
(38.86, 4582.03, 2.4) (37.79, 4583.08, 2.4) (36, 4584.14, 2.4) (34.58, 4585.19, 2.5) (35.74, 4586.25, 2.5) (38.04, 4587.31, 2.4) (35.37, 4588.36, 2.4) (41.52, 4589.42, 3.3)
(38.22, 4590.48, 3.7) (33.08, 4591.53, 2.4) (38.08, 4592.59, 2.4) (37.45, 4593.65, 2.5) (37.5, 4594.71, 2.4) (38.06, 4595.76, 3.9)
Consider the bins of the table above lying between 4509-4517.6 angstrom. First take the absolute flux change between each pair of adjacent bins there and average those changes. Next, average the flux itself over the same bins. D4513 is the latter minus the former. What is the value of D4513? 33.5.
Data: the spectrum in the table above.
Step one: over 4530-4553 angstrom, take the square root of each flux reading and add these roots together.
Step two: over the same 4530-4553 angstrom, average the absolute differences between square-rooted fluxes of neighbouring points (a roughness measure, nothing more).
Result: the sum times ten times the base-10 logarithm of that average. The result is -739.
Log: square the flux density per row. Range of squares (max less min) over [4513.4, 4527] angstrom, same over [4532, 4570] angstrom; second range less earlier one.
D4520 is 433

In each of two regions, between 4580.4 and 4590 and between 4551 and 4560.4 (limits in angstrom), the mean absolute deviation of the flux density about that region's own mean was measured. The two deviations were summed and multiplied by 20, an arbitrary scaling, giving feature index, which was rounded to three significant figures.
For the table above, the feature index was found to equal 77.2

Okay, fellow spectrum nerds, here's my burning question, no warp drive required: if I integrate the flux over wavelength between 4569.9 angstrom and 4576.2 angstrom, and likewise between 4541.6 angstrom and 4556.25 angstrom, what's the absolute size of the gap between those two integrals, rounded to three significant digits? 323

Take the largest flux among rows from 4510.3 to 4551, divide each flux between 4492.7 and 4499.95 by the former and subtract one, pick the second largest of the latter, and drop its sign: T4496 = 0.13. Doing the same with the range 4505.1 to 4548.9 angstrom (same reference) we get 0.04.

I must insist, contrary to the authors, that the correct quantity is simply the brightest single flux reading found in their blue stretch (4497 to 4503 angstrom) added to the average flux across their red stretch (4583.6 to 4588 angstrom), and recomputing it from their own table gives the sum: 74.5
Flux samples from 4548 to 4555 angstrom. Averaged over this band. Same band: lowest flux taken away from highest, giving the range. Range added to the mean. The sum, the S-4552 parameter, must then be 45.9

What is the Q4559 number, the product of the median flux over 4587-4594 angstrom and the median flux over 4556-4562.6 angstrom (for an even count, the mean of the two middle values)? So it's 1386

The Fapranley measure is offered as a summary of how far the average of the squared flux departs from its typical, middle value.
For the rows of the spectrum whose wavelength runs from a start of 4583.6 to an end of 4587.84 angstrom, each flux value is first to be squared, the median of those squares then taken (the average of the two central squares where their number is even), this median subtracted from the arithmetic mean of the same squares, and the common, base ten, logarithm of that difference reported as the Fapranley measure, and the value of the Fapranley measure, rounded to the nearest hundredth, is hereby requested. 1.24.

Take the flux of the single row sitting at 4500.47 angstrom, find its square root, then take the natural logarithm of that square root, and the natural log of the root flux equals 1.74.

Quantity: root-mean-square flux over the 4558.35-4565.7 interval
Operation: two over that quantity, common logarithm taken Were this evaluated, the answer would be -1.27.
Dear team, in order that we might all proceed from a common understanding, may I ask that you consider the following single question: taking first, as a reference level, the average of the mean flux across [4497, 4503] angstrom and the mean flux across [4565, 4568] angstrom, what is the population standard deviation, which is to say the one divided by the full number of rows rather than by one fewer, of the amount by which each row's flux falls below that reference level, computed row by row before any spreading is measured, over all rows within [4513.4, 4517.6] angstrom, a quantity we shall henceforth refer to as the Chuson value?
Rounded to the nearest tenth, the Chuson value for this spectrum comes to 2.9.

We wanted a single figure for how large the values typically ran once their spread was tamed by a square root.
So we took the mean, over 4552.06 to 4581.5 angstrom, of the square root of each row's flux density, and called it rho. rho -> 6.07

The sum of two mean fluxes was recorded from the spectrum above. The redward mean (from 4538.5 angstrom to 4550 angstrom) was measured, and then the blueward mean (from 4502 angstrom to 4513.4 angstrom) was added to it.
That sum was 74.0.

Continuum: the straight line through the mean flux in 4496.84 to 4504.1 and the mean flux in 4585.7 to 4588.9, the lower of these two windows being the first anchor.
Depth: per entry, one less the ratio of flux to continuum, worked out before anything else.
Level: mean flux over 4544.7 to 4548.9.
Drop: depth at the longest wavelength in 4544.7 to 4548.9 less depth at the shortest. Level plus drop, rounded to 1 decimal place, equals 38.7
